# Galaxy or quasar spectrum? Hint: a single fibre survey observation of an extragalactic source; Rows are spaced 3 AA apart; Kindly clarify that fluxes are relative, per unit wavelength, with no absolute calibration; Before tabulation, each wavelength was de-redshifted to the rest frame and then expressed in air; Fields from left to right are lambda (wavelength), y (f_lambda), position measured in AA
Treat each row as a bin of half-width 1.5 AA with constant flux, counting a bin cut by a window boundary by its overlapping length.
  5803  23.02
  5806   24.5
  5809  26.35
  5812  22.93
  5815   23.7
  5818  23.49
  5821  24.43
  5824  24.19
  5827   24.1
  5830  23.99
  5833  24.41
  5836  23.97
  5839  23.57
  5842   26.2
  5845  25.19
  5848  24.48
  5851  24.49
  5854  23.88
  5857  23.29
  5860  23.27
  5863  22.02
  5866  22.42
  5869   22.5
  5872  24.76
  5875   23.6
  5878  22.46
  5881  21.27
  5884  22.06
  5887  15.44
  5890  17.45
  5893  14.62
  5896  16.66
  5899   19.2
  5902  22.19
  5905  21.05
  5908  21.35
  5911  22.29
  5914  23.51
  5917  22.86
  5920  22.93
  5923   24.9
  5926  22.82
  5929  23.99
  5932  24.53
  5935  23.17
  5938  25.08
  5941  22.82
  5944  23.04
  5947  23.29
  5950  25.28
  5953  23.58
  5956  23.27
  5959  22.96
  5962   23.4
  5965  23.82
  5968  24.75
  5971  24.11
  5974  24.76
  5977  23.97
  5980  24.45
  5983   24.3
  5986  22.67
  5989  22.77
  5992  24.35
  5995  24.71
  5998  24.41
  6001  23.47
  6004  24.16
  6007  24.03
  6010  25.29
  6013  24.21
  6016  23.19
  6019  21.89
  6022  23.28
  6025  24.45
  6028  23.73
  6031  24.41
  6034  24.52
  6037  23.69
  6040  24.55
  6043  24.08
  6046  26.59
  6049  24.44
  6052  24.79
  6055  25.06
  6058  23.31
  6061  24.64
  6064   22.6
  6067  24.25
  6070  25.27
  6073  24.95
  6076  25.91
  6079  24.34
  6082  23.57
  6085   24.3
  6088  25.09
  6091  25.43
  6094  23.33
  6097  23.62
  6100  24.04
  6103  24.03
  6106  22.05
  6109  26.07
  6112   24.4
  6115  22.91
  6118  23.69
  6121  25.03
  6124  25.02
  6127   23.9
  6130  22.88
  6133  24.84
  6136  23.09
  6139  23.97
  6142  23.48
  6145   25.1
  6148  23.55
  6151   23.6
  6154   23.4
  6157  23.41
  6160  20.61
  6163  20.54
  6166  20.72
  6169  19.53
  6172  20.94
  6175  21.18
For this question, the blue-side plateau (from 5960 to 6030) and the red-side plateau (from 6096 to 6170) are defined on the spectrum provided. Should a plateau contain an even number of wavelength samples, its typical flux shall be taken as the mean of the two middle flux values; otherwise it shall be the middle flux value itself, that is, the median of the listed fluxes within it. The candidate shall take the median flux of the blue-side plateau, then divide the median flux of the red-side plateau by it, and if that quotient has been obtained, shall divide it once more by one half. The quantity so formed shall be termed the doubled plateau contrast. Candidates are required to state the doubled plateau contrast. 1.96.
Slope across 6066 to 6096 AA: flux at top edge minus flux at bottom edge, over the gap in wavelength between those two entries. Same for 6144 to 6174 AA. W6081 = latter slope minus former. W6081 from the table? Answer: -0.12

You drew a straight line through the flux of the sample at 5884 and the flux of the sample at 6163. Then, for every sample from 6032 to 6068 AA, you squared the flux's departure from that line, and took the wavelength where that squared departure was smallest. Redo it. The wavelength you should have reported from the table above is 6064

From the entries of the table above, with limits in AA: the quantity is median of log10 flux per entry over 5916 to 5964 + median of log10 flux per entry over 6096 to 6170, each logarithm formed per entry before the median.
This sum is 2.740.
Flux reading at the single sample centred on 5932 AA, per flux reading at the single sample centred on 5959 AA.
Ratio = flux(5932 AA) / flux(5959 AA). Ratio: 1.07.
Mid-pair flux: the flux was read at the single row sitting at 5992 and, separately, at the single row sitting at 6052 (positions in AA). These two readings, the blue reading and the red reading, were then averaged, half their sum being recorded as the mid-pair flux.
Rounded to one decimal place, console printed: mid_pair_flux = 24.6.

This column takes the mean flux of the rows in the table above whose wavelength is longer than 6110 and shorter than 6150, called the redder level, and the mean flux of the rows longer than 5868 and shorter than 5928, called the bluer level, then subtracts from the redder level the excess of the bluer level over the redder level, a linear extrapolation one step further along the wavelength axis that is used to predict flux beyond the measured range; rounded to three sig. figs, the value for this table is 26.8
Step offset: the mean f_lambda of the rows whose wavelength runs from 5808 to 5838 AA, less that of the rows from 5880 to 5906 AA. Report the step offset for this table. 5.3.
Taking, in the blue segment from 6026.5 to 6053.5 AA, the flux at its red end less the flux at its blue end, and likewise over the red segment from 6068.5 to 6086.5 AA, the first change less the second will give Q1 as 2.0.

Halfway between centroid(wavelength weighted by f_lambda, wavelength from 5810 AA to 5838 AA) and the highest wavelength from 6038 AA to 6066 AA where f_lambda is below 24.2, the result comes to 5944.0 AA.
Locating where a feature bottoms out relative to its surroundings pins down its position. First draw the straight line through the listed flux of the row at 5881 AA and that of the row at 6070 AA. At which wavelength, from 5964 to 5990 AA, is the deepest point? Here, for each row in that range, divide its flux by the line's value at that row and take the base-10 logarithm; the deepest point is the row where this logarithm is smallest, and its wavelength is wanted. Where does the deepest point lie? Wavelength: 5986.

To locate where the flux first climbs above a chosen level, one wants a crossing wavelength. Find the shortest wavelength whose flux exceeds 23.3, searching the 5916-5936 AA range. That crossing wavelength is 5923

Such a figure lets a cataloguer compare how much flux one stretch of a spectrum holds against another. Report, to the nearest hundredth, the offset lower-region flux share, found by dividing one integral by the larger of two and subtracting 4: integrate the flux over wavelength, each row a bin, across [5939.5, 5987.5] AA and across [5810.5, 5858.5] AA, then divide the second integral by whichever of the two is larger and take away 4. -3.00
